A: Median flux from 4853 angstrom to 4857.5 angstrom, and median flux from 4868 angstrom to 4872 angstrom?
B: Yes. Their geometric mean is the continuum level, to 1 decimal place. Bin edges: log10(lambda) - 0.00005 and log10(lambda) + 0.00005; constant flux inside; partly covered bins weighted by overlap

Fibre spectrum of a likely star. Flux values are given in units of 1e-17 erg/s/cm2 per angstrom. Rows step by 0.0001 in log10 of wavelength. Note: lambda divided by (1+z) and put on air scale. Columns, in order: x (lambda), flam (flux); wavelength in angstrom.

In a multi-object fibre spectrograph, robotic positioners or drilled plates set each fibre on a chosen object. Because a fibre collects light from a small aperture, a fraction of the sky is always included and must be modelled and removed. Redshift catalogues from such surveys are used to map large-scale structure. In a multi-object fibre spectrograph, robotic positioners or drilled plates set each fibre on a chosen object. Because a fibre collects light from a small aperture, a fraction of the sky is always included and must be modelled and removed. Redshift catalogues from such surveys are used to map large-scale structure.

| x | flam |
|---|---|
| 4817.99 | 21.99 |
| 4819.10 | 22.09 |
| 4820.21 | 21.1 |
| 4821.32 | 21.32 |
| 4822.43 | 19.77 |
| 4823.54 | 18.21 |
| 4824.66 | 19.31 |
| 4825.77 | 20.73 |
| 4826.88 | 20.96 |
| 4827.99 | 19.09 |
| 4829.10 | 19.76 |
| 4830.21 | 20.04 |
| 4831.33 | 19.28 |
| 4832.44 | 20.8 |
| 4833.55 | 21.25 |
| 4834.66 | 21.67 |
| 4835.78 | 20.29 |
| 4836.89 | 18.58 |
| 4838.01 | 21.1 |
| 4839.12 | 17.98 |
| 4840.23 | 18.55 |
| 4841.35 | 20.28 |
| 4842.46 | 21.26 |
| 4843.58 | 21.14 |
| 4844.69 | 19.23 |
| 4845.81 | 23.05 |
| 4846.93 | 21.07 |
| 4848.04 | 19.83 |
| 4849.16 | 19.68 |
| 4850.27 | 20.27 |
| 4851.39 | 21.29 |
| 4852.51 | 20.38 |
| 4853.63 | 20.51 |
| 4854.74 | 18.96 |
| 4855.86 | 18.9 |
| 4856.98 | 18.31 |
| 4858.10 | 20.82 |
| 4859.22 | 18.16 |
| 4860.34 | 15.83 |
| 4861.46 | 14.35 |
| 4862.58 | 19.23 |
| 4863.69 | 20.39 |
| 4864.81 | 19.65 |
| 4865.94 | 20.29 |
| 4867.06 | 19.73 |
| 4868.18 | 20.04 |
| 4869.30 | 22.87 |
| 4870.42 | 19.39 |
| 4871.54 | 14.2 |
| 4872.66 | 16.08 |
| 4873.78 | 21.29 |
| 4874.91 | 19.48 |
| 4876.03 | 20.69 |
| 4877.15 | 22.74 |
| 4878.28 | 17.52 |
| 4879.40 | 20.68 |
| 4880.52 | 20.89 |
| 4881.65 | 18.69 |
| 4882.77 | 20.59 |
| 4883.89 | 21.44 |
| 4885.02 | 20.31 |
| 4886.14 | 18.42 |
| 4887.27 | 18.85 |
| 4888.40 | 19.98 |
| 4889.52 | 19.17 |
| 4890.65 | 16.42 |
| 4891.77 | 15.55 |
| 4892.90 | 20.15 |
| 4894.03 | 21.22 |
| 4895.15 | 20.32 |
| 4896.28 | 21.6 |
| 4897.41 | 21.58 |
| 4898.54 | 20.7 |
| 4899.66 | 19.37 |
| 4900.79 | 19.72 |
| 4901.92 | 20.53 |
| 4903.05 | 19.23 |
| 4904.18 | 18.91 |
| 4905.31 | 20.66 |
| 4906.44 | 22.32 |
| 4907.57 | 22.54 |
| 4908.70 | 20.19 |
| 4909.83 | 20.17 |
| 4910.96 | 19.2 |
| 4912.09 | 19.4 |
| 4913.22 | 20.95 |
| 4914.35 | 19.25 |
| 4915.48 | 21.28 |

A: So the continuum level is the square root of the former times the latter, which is 19.3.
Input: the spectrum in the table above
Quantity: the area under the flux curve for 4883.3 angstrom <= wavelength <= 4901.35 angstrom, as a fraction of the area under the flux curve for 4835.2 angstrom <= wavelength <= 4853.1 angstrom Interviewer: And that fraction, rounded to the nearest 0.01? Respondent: 0.98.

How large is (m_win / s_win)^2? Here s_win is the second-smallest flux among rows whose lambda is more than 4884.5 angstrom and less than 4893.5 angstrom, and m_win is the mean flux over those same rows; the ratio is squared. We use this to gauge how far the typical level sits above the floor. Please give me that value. 1.28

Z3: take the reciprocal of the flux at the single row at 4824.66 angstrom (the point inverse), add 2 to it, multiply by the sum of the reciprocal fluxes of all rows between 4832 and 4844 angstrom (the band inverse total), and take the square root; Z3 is 1.057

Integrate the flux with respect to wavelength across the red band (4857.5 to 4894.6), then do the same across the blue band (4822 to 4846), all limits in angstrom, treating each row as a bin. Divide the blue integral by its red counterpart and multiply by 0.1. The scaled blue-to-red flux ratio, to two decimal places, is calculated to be 0.07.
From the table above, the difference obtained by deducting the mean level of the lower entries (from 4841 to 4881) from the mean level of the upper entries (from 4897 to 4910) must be 0.8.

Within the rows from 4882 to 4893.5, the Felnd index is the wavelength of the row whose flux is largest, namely 4883.89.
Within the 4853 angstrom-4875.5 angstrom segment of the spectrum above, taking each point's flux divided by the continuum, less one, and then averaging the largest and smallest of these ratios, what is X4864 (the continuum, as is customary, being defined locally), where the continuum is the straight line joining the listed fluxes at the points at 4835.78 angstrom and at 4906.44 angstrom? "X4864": -0.129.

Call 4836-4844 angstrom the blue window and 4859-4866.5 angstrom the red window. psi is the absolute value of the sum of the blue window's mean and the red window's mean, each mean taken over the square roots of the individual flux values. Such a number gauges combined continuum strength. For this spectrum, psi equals 8.72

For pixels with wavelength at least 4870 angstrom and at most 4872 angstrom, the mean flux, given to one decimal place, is 16.8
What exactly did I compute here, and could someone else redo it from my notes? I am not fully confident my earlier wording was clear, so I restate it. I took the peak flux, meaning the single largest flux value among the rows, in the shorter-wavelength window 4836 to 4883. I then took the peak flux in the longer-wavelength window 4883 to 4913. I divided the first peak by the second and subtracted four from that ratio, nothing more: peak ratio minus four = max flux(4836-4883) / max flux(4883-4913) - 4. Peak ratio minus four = -2.98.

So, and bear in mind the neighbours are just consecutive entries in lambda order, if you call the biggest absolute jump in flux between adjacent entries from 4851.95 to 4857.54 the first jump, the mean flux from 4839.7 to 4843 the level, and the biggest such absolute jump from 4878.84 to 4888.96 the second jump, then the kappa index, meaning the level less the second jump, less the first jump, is 16.3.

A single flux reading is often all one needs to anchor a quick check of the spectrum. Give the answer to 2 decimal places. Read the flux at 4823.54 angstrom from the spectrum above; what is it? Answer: 18.21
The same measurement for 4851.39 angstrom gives 21.29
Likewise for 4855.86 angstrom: 18.90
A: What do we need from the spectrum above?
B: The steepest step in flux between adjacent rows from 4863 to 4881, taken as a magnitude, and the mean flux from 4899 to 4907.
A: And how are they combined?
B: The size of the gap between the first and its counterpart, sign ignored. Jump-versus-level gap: 14.9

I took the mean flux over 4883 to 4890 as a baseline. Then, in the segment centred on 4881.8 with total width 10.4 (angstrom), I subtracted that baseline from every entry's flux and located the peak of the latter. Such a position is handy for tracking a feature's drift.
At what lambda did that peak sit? 4877.15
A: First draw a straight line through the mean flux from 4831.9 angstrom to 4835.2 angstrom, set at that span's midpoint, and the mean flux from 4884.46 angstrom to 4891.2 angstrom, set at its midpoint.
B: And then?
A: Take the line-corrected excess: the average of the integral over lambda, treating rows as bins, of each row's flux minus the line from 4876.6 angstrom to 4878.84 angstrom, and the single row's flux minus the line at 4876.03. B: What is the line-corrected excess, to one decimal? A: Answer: 1.6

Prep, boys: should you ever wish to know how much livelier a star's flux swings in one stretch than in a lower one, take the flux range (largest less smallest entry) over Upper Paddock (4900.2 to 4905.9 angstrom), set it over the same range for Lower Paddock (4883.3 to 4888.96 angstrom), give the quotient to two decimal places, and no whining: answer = 0.58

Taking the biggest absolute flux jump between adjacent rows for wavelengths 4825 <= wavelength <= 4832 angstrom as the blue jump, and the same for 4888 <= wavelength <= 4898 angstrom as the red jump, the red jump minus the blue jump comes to 2.7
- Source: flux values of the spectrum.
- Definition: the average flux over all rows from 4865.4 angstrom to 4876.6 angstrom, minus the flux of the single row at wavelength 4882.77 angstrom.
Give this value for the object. -1.2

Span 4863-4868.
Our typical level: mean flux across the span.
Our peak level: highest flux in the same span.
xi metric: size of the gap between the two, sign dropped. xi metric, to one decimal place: 0.4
